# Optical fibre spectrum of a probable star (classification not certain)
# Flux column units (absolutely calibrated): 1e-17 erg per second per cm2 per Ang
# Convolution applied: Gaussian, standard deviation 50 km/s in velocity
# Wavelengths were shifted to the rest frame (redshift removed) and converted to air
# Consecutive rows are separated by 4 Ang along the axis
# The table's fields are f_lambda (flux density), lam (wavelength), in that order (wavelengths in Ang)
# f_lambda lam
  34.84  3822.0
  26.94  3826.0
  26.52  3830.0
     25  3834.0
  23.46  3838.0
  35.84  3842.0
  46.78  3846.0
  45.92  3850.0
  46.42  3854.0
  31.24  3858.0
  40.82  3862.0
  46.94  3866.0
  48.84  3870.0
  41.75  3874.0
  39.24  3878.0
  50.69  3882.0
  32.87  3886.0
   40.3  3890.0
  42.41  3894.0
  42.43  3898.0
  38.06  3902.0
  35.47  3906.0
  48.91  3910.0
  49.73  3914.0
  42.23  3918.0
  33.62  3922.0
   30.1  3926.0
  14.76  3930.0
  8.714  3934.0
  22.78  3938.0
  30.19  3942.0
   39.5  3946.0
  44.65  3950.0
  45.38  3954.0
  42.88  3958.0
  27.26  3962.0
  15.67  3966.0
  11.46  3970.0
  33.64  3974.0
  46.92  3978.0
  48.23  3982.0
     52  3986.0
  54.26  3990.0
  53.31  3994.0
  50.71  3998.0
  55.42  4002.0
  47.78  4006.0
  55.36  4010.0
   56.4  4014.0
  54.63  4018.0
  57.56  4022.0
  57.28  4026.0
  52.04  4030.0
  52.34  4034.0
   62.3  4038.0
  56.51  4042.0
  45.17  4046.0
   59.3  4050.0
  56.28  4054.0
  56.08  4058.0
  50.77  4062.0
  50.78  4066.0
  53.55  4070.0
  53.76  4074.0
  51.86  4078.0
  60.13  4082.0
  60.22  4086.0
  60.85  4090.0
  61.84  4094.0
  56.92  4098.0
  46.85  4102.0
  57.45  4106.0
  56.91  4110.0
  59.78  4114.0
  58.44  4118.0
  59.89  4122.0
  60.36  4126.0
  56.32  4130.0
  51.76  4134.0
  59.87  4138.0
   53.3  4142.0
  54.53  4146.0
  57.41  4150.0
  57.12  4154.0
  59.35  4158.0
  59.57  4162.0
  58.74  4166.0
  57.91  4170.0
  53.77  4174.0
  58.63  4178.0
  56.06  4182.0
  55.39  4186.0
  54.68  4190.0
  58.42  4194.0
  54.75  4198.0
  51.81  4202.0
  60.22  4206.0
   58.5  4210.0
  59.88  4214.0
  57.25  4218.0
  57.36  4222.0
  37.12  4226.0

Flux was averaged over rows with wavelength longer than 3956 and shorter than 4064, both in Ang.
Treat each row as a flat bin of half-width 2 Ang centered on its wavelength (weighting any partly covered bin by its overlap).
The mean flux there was 49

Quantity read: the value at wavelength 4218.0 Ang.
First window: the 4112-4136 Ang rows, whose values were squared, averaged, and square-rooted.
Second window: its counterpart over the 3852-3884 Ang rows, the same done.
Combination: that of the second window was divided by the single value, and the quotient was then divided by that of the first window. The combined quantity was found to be 0.0132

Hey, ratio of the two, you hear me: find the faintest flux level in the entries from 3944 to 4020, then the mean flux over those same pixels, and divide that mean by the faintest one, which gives 3.8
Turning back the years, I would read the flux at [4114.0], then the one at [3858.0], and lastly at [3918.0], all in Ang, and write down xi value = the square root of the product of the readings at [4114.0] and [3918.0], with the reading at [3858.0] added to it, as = 81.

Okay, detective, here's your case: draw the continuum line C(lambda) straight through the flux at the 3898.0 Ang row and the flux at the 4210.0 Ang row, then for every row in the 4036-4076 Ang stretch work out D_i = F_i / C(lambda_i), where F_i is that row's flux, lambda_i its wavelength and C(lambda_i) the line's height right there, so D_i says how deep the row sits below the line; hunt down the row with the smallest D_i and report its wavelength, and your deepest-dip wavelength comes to 4046.0 Ang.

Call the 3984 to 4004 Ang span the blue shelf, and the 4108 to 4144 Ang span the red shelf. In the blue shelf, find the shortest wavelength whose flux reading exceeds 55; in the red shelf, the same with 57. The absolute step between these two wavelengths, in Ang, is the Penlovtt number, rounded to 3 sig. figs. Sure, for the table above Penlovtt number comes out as 112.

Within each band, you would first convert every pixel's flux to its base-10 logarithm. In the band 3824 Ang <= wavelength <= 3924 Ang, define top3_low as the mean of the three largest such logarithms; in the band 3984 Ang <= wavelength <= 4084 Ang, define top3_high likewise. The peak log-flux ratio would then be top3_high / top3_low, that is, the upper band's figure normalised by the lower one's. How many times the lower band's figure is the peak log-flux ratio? 1.05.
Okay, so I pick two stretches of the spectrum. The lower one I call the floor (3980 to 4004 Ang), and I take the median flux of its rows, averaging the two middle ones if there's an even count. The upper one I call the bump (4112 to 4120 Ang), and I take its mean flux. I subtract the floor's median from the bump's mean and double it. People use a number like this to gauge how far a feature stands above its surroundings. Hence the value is 13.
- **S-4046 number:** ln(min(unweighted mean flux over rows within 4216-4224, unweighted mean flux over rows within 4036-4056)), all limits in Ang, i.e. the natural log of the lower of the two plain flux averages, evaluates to 4.0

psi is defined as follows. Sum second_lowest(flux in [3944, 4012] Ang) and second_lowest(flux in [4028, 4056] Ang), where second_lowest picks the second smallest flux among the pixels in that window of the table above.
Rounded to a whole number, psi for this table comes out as 68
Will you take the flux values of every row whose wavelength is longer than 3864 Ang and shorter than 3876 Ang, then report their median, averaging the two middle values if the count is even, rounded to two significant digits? 47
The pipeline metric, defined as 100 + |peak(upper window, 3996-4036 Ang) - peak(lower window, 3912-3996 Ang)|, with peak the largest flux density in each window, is 103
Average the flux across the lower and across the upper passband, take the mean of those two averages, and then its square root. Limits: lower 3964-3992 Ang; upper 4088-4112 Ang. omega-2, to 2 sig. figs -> 6.9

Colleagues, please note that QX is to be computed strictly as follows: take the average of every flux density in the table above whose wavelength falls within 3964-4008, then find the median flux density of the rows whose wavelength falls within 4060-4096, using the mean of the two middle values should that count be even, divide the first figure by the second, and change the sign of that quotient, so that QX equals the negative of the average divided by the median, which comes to -0.79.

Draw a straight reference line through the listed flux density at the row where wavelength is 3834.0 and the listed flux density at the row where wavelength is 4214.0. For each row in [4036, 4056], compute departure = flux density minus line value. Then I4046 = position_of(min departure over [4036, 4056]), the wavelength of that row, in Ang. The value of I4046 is 4046.0 Ang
